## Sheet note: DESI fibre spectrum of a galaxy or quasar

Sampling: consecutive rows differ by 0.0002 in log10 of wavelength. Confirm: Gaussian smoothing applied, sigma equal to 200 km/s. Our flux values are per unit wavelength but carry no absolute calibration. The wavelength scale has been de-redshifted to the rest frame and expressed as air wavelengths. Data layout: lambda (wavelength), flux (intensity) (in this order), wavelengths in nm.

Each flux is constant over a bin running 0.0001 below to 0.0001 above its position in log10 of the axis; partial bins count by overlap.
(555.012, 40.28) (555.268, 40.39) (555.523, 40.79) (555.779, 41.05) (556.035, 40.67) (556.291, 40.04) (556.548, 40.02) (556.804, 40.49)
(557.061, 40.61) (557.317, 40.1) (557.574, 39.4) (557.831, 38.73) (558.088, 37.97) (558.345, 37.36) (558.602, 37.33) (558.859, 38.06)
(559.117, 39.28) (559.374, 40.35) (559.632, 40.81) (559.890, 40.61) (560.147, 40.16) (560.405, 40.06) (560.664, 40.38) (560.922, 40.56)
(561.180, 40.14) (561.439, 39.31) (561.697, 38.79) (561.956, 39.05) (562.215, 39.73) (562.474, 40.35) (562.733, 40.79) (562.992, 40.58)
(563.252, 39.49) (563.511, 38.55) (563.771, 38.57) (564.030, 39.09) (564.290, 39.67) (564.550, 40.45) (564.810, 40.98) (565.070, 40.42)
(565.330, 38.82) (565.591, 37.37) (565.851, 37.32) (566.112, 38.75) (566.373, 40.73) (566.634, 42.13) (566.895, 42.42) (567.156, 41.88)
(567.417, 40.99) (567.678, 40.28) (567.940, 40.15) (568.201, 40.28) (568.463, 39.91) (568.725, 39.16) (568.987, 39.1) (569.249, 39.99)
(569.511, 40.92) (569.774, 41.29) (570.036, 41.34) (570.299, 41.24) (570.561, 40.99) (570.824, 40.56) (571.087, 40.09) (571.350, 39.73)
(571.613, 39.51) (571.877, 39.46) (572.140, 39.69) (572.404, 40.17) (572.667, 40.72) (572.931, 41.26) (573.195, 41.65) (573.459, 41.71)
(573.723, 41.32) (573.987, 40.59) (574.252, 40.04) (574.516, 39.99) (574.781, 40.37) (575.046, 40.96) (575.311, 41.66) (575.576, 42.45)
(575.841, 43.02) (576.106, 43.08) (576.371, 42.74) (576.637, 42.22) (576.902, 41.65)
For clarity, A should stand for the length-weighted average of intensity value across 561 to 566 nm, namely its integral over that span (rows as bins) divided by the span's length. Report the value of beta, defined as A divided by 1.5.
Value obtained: 26.3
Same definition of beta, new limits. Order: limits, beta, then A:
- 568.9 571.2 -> 27.1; 40.6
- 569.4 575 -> 27.1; 40.6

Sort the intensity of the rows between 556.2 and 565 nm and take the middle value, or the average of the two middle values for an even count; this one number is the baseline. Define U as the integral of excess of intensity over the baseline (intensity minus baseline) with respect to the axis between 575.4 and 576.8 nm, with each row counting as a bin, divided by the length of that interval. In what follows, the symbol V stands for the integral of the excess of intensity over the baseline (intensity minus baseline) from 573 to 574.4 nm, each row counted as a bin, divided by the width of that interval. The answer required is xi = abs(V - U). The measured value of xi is 1.6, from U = 2.6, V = 1.03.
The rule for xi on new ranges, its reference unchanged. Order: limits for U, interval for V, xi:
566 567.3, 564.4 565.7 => 1.6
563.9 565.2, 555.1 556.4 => 0.5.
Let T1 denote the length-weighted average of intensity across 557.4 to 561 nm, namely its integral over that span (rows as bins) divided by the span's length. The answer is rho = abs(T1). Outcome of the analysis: 39.4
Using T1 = 39.4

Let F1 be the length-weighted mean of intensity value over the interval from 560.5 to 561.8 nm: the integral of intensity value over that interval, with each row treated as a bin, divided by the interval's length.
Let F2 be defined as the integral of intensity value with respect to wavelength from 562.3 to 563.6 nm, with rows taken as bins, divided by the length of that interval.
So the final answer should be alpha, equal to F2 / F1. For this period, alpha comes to 1.00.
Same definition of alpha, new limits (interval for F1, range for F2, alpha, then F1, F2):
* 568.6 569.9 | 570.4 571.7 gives 1.00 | 40.1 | 40.2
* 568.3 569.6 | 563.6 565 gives 1.00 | 39.8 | 39.8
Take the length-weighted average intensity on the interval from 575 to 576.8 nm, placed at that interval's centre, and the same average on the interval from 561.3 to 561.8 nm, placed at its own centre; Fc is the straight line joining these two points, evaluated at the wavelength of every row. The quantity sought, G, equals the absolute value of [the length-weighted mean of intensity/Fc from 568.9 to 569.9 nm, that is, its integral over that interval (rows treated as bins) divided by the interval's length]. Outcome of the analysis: 0.99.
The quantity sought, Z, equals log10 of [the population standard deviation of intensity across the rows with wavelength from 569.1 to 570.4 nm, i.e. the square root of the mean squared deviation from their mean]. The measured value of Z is -0.30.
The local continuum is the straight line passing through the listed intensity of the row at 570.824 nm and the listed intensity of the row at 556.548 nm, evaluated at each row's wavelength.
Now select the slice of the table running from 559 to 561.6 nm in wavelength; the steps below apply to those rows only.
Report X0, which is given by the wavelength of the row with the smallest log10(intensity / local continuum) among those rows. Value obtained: 561.439 nm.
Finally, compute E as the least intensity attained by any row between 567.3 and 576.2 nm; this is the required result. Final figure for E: 39.1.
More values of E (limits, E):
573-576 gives 39.99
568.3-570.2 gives 39.1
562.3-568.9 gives 37.32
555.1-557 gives 40.02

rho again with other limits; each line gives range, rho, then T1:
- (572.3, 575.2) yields 40.8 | 40.8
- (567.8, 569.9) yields 40.1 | 40.1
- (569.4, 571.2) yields 40.9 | 40.9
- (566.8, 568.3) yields 41.0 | 41.0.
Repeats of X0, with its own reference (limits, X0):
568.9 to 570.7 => 568.987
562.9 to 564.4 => 563.511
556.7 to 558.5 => 558.345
